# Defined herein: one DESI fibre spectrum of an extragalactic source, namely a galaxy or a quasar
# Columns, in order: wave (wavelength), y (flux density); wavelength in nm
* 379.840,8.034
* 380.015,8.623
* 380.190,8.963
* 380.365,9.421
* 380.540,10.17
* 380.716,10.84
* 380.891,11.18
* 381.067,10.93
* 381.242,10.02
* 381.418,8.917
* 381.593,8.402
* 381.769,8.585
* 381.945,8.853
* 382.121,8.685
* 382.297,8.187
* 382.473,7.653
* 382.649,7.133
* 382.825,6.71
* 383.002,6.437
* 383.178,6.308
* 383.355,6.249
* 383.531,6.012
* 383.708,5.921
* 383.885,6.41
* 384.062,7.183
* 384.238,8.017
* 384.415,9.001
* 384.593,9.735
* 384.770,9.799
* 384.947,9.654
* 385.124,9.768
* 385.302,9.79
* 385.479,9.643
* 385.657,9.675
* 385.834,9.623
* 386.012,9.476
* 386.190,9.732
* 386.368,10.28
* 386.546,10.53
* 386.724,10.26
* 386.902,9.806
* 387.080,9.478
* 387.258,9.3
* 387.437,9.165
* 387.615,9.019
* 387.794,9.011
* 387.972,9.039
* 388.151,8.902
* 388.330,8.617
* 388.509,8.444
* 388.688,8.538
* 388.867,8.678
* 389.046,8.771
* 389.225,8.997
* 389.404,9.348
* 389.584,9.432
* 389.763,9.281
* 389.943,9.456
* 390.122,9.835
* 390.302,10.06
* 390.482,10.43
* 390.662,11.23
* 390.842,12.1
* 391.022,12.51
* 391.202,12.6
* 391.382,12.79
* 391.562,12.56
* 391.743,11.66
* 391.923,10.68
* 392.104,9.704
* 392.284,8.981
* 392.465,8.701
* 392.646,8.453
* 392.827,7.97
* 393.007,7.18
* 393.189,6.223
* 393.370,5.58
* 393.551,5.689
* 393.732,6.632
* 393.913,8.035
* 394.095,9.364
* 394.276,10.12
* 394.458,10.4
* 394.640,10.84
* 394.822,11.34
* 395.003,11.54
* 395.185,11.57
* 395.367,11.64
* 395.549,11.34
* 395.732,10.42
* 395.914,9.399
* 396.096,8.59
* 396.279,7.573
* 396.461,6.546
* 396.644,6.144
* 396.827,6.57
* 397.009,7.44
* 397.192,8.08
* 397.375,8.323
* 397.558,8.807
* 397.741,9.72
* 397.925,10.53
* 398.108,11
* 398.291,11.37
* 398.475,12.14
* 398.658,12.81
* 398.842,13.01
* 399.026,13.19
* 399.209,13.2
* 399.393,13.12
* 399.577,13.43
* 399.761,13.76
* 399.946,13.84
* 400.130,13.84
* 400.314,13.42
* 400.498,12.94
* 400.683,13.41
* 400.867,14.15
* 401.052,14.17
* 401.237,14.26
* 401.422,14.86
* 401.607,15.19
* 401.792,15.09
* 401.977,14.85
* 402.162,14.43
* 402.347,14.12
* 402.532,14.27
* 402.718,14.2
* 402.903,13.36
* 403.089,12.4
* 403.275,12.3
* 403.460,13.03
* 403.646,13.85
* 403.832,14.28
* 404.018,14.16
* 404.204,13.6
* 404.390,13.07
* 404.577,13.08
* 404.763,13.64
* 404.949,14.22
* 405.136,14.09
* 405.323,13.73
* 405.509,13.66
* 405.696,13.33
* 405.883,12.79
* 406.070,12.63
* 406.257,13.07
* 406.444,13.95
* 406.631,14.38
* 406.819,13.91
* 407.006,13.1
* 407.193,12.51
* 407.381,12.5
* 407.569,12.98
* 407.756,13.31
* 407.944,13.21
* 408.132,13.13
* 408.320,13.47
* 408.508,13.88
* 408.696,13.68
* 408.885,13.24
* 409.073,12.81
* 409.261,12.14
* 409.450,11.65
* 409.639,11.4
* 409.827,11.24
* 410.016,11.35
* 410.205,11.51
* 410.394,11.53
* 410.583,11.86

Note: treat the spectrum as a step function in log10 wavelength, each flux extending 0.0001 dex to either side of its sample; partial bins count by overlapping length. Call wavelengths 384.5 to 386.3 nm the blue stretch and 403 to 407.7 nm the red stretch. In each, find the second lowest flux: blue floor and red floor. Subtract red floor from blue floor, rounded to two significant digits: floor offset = -2.8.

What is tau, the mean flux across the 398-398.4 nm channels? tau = 11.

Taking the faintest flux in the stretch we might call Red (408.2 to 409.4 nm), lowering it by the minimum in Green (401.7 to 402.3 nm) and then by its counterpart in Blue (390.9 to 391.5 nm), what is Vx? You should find -14.8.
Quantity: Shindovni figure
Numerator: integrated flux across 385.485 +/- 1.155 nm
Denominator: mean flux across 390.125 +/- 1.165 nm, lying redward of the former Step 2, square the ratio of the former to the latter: 4.8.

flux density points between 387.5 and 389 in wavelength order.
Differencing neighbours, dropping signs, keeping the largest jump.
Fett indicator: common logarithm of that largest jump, -0.55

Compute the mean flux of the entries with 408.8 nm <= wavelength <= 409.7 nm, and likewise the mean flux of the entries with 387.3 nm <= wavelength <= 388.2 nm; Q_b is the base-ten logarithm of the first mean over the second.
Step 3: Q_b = 0.13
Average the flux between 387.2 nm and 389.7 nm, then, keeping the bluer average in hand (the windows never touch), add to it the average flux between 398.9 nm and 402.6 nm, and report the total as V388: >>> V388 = 23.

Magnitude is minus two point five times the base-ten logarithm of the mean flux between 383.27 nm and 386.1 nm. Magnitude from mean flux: -2.3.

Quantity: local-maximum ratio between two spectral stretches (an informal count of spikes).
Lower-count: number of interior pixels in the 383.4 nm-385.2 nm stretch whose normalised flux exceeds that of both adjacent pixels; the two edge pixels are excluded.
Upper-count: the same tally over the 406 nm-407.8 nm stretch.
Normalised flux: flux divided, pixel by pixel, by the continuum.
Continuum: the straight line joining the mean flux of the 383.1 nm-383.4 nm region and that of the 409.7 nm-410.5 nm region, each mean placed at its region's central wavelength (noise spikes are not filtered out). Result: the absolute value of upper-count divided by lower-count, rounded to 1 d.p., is 1.0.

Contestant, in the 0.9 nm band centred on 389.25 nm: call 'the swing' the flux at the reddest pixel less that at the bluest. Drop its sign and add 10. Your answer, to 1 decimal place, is 10.8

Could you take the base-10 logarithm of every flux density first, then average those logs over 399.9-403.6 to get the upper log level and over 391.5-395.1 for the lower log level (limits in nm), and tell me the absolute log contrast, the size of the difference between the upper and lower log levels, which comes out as 0.20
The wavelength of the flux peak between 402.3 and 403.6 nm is 402.532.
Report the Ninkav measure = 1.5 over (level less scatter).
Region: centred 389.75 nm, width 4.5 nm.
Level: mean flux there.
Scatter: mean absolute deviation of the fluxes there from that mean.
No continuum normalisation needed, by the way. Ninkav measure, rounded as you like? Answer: 0.17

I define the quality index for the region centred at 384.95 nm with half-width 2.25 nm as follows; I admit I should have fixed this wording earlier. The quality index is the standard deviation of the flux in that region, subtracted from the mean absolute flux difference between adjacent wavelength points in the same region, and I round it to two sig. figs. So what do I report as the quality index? -1.3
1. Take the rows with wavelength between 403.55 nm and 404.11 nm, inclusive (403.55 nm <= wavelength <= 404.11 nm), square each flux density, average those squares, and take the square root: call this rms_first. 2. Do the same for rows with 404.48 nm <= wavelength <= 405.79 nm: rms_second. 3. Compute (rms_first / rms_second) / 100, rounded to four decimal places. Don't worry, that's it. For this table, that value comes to 0.0103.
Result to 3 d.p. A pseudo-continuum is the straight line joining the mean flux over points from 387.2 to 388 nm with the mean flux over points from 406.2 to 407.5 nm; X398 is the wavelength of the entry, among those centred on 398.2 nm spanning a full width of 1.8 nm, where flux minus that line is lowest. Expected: 397.375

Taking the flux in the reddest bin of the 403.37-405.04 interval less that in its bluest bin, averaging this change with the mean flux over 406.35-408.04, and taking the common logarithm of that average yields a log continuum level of 0.86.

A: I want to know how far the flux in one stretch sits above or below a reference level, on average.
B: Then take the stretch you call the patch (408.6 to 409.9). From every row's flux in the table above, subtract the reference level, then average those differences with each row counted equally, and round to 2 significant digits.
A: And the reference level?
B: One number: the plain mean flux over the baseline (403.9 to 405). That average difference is -1.3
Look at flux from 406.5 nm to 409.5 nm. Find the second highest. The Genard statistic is 13.91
